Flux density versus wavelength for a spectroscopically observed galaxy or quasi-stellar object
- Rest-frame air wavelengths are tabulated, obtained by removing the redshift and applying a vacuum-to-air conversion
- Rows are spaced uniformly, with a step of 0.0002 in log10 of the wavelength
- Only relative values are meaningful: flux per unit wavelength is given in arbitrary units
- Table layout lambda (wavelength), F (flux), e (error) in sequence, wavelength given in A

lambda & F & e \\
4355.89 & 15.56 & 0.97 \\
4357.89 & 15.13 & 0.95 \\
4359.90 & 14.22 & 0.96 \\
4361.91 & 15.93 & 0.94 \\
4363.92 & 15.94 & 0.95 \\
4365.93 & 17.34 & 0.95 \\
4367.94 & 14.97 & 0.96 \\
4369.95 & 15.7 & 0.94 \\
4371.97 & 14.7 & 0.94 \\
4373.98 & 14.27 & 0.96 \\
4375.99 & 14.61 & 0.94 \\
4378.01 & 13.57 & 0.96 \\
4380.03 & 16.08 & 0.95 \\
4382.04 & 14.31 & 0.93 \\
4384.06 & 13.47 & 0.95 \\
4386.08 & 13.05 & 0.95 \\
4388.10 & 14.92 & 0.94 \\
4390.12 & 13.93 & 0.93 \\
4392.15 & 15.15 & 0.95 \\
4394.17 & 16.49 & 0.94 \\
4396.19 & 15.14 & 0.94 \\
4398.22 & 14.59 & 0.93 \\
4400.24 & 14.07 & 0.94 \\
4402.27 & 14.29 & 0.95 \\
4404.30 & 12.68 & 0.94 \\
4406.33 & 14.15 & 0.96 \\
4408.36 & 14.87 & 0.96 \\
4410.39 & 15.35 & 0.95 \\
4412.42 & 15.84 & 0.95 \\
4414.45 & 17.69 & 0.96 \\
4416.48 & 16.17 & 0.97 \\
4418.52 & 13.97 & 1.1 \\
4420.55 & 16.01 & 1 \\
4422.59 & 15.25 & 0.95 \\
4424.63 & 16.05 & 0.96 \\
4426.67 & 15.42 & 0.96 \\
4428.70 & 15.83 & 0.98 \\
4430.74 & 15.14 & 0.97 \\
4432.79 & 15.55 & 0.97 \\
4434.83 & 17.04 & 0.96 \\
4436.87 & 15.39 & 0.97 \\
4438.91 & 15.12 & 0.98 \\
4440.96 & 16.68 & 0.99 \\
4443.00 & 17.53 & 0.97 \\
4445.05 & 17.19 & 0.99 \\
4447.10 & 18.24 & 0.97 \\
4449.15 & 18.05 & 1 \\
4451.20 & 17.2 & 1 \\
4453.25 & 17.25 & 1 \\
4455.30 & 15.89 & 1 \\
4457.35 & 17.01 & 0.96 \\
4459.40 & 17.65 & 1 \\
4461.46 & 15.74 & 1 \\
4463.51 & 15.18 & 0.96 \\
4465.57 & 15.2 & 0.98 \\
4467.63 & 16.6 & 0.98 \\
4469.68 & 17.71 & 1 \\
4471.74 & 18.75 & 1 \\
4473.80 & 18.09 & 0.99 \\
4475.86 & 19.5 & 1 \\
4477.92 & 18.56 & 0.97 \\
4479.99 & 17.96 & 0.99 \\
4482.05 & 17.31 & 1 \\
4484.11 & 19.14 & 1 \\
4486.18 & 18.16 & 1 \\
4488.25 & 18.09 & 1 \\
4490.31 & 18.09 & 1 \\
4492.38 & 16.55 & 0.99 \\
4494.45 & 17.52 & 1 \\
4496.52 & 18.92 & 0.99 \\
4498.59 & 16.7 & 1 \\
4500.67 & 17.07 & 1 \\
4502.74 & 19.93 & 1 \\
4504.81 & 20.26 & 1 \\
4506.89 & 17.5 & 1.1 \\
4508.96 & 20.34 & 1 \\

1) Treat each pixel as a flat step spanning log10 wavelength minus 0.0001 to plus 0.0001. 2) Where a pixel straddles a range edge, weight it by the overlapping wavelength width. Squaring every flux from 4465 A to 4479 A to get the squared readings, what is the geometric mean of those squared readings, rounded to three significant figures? 314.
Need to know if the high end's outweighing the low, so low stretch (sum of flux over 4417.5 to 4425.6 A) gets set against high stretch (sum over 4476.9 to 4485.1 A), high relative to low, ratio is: 1.19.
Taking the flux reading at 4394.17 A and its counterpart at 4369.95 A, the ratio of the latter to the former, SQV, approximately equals 0.95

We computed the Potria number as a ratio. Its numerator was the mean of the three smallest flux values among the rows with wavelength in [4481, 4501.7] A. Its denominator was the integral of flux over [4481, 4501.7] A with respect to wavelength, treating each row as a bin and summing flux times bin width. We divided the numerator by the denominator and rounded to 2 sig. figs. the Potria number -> 0.046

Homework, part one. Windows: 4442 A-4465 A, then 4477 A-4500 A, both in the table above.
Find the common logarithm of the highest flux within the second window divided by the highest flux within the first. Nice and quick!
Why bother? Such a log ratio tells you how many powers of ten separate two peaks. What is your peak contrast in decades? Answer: 0.021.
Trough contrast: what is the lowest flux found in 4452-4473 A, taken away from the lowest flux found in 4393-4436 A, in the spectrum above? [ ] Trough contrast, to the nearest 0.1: -2.5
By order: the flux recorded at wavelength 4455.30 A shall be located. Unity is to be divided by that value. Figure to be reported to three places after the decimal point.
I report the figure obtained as 0.063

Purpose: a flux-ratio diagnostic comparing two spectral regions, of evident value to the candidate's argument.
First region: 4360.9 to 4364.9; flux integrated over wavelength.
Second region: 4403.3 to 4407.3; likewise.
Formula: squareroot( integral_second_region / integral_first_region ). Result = 0.92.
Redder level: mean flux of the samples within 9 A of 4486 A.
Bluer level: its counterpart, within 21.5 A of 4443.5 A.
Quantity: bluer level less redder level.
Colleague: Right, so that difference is -1.5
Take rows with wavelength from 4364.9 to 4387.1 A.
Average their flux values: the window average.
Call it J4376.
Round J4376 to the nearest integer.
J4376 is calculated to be 15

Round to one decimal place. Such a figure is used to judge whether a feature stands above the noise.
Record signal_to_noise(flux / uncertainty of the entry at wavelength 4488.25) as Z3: 18.1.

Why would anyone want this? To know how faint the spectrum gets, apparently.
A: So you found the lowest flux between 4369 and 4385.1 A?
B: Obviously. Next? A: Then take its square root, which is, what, 3.7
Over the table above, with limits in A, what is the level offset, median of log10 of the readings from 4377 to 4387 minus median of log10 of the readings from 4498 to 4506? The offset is -0.13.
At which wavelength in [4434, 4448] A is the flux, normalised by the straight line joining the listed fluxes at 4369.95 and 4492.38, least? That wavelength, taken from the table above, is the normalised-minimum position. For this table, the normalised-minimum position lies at 4438.91 A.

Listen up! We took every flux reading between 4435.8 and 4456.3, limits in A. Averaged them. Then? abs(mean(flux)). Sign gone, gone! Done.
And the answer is 16.9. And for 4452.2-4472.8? 16.7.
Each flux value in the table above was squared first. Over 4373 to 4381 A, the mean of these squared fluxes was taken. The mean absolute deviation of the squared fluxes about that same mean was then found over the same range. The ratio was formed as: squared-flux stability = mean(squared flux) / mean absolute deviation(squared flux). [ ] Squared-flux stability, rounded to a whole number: 10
